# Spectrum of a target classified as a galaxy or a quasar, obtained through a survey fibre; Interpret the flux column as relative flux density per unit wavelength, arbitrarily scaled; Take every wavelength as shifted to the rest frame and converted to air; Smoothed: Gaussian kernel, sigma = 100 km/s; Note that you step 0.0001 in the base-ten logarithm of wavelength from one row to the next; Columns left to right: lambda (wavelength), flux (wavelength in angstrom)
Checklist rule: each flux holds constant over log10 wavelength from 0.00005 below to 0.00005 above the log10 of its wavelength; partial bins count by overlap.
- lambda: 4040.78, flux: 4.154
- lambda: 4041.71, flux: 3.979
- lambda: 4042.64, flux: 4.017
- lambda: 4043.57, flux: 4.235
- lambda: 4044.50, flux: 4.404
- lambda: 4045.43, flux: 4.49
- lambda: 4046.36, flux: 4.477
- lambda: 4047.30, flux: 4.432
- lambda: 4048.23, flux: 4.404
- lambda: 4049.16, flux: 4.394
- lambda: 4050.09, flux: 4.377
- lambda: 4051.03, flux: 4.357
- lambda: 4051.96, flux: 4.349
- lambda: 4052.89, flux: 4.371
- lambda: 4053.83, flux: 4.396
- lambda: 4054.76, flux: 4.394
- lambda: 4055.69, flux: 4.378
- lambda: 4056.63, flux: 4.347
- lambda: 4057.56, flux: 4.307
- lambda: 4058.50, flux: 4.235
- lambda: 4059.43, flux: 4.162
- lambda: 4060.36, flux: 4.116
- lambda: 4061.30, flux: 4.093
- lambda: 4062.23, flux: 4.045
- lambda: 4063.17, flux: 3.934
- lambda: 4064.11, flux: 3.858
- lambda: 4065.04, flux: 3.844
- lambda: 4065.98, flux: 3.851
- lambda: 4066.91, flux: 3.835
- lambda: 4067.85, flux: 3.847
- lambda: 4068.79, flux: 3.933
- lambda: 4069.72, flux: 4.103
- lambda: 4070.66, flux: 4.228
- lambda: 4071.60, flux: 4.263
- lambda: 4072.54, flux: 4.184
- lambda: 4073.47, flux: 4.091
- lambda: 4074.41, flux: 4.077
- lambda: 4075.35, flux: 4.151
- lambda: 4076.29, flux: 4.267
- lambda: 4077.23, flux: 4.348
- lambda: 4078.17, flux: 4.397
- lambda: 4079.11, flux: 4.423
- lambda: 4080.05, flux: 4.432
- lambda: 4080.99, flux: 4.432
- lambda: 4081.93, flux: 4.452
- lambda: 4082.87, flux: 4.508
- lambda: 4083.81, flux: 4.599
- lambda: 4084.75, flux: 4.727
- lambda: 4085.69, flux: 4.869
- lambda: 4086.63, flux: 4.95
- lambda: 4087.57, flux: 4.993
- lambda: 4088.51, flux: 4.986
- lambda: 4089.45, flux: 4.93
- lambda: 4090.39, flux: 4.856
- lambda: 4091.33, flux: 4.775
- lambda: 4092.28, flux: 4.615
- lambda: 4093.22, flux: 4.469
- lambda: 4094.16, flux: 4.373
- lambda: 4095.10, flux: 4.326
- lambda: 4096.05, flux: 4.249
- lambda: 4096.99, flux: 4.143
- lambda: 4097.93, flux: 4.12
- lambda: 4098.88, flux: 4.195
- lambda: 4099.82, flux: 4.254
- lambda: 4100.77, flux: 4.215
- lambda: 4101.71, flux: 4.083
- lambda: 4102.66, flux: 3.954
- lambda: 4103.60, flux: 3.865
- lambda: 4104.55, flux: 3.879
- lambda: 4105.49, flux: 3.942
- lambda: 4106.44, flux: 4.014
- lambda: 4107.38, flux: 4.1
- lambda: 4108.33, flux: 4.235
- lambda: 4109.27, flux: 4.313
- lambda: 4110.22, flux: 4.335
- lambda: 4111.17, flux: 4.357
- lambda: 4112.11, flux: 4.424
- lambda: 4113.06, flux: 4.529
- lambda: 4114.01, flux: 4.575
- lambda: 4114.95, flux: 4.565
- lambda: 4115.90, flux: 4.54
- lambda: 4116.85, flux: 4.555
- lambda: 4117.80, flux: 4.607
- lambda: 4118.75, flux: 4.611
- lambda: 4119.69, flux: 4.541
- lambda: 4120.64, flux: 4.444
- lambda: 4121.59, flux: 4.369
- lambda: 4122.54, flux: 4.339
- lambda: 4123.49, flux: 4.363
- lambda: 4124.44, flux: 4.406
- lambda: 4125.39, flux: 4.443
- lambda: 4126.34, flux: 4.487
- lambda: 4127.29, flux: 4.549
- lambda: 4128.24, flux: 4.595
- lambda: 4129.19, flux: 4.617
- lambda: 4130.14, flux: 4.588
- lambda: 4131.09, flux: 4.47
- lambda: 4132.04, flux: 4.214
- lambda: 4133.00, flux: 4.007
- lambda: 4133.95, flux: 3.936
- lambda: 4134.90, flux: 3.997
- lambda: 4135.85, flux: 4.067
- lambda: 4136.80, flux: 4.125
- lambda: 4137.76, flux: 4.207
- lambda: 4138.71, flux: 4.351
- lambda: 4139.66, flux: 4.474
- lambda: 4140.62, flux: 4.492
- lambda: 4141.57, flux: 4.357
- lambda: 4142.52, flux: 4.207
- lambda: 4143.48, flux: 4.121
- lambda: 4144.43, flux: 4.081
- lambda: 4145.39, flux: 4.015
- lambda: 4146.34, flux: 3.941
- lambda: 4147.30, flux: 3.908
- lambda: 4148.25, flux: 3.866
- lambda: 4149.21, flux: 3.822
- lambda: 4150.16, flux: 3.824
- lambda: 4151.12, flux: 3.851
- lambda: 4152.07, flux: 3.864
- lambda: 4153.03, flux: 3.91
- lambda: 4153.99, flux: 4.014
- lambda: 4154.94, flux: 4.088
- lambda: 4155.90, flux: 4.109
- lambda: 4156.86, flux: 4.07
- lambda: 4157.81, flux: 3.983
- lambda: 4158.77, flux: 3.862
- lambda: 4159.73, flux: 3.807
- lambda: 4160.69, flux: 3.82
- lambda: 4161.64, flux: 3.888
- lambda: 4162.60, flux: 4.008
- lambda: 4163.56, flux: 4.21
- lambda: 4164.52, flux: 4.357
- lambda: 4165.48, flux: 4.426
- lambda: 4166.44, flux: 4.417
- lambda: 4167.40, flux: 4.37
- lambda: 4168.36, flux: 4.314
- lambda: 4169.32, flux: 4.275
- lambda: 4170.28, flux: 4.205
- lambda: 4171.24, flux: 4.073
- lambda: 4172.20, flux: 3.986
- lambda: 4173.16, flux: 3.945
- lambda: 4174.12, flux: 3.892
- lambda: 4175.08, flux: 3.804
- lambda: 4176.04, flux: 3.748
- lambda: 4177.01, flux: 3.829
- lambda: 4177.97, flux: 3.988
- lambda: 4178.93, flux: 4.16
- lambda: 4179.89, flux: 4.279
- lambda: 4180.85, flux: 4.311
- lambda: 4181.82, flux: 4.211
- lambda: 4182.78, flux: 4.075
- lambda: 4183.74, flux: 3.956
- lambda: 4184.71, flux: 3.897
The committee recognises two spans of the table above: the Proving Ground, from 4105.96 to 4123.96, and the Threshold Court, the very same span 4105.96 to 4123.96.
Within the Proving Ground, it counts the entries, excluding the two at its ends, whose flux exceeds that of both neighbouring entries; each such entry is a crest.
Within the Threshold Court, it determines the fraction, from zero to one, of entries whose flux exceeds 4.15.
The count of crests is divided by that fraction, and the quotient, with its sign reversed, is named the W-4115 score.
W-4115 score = -2.2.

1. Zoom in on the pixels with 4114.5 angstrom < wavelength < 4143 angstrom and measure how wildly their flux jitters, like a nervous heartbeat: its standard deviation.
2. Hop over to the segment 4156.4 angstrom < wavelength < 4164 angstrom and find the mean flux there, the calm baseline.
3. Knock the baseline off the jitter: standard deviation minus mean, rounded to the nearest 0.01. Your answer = -3.76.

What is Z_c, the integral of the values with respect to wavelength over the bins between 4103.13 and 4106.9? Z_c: 14.8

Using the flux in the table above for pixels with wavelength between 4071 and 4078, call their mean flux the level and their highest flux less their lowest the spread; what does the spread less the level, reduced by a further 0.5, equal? -4.43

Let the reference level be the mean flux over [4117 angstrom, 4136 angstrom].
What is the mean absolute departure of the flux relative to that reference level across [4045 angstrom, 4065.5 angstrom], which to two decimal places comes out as 0.15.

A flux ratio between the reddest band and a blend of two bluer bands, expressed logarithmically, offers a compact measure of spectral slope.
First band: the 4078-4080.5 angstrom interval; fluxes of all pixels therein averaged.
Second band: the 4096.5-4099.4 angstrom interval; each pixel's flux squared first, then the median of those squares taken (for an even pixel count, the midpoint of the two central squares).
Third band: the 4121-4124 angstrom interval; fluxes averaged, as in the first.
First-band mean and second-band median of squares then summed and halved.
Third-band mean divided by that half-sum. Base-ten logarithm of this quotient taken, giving -0.39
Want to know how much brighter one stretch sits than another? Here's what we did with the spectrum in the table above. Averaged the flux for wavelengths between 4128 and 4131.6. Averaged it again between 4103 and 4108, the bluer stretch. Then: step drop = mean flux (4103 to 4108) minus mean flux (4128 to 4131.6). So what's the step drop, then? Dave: -0.6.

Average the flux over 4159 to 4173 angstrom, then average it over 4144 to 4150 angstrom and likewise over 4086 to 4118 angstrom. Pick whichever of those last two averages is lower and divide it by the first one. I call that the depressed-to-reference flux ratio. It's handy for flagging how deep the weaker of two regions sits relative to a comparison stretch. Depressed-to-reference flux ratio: 0.95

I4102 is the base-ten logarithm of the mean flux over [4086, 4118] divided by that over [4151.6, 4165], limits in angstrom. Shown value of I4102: 0.041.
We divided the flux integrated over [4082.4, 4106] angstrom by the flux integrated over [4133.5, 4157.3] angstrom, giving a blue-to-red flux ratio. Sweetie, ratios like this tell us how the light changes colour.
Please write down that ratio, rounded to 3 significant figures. 1.08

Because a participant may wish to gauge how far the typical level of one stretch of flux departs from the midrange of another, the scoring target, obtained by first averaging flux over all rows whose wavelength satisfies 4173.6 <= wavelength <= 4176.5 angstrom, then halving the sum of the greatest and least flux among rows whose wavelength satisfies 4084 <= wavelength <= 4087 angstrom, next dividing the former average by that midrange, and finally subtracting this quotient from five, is 4.21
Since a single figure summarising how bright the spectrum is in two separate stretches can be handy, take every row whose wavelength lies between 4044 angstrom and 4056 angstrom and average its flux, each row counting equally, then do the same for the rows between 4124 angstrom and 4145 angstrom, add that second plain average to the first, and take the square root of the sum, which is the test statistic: 2.95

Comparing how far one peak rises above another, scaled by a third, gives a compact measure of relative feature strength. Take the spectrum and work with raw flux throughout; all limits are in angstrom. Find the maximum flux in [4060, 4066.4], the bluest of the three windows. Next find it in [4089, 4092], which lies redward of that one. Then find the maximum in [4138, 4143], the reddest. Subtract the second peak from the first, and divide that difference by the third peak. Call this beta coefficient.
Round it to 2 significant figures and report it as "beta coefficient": -0.18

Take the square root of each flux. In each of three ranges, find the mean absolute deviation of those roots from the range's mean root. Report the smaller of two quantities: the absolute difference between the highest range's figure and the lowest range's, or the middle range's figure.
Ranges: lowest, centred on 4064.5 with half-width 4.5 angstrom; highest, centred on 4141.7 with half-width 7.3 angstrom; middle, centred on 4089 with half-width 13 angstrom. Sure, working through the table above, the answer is 0.017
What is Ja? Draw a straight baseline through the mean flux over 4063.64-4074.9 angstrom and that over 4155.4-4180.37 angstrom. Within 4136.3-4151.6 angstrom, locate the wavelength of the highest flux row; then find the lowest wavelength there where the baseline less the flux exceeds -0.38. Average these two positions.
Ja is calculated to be 4138.7 angstrom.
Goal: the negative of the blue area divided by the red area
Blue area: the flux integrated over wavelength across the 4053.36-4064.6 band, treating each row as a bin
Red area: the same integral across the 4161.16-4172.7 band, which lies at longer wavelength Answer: -0.97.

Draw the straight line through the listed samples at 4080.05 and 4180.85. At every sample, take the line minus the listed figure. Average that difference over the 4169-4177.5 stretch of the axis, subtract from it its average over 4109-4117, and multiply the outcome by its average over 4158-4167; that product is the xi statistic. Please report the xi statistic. 0.10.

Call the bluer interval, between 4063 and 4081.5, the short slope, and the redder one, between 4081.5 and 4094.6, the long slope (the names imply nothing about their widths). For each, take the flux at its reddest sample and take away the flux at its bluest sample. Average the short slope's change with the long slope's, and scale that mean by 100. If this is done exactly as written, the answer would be 21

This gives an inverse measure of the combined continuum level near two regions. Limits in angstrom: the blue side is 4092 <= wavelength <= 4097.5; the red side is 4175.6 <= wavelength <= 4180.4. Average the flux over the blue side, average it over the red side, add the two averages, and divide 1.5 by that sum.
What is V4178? 0.179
